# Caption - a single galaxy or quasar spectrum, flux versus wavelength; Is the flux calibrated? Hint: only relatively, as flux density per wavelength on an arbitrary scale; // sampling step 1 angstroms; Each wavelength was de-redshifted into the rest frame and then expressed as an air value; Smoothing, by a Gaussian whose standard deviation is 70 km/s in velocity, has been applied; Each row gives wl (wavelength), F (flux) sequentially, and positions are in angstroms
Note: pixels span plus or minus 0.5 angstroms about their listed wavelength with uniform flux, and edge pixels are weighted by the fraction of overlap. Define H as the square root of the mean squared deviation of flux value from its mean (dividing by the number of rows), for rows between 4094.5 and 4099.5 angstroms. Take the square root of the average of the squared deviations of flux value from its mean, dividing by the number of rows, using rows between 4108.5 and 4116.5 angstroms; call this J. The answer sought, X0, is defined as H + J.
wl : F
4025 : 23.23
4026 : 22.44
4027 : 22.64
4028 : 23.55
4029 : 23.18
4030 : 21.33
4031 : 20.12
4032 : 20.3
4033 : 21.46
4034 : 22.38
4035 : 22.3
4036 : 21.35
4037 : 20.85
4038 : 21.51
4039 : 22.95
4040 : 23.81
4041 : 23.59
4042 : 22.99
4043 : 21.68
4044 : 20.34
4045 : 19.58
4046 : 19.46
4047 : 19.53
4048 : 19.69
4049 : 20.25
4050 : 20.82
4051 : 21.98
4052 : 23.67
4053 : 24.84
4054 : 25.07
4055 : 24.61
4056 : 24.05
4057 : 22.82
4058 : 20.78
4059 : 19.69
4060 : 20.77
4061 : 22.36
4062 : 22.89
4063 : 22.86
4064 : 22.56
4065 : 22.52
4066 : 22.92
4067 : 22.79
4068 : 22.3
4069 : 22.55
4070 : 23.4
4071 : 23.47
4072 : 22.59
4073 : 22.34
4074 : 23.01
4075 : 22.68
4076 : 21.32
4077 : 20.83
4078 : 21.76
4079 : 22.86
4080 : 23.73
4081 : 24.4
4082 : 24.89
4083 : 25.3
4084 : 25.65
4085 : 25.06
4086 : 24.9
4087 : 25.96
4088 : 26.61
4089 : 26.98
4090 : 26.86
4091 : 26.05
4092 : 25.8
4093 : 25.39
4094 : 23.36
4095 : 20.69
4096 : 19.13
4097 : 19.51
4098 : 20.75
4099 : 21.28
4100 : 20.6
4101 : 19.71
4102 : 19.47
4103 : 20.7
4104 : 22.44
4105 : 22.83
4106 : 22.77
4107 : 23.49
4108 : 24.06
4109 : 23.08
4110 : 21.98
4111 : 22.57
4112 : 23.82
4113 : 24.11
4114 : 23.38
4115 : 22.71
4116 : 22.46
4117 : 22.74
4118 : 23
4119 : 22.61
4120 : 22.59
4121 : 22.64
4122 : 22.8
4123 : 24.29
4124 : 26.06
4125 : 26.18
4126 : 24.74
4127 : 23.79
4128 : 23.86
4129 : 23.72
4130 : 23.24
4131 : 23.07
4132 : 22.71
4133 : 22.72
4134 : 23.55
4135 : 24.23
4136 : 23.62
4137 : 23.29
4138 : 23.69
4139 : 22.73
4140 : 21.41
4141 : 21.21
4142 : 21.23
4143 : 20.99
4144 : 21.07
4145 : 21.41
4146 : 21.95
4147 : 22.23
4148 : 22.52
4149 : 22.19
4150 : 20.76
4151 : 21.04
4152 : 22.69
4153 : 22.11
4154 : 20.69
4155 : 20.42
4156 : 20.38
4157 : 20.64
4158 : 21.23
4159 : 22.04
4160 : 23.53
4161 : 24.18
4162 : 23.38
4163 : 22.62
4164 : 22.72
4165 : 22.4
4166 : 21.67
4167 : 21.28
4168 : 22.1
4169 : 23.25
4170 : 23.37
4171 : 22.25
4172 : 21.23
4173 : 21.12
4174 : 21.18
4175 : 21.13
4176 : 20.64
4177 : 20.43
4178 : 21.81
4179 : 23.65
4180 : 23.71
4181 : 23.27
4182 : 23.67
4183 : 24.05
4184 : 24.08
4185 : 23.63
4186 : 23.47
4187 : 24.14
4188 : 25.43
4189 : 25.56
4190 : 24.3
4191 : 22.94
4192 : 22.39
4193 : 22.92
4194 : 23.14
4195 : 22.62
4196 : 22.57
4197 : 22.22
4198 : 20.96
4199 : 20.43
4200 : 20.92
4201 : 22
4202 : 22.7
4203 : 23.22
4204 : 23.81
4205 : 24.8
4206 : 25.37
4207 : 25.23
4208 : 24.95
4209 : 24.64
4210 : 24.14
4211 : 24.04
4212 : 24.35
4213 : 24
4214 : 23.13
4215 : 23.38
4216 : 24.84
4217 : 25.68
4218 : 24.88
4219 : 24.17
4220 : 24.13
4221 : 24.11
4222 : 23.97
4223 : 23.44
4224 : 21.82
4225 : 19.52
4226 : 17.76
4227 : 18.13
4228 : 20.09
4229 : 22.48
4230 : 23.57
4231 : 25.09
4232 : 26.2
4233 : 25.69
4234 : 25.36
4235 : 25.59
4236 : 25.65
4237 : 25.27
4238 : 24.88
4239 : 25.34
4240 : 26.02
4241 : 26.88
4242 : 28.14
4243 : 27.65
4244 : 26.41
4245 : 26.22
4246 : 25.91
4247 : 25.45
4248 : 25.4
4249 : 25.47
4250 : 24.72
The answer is 1.49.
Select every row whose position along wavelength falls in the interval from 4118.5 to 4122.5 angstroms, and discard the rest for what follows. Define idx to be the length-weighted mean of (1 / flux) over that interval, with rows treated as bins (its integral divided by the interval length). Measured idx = 0.0441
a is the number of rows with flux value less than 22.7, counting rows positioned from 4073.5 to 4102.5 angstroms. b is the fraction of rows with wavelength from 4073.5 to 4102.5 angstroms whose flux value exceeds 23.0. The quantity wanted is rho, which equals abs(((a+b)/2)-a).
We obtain 6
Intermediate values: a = 12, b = 0.55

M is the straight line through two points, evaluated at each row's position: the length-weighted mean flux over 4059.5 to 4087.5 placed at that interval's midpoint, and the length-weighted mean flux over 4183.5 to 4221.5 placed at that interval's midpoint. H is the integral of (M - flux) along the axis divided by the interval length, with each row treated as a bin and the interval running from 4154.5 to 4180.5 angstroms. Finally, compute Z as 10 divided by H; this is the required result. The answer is 7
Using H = 1.5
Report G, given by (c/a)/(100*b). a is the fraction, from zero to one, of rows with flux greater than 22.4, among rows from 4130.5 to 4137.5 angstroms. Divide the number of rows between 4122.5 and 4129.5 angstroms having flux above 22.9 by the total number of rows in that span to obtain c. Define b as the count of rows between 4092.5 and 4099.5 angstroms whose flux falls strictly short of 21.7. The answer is 0.002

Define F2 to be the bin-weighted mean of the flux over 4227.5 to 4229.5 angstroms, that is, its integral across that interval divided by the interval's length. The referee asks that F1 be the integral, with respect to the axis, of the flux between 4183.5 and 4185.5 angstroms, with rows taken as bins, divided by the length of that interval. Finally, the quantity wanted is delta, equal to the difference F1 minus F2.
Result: 2.6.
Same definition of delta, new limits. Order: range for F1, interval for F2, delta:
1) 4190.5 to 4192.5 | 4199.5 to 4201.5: 1.2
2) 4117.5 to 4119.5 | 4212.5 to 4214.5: -0.8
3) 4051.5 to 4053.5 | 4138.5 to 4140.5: 2.2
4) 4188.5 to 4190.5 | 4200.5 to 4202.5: 2.6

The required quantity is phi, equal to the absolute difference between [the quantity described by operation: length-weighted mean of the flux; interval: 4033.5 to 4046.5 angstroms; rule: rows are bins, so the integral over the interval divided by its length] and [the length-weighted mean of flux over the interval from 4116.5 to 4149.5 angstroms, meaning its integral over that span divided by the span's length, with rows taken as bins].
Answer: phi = 1.22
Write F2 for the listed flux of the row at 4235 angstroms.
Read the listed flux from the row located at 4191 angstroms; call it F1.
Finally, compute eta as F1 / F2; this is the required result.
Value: 0.90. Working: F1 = 22.94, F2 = 25.59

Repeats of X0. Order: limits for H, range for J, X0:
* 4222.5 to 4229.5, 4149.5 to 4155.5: 2.85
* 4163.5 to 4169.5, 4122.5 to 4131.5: 1.72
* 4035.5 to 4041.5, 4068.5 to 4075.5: 1.56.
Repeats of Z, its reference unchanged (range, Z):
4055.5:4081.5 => 15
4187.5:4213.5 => 48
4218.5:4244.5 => -28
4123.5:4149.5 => 23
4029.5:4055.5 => 8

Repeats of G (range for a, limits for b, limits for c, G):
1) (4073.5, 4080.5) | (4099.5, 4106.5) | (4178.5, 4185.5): 0.004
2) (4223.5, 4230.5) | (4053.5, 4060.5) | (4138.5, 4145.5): 0.000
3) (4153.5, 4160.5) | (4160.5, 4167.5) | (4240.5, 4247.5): 0.035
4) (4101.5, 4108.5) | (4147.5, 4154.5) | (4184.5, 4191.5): 0.005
